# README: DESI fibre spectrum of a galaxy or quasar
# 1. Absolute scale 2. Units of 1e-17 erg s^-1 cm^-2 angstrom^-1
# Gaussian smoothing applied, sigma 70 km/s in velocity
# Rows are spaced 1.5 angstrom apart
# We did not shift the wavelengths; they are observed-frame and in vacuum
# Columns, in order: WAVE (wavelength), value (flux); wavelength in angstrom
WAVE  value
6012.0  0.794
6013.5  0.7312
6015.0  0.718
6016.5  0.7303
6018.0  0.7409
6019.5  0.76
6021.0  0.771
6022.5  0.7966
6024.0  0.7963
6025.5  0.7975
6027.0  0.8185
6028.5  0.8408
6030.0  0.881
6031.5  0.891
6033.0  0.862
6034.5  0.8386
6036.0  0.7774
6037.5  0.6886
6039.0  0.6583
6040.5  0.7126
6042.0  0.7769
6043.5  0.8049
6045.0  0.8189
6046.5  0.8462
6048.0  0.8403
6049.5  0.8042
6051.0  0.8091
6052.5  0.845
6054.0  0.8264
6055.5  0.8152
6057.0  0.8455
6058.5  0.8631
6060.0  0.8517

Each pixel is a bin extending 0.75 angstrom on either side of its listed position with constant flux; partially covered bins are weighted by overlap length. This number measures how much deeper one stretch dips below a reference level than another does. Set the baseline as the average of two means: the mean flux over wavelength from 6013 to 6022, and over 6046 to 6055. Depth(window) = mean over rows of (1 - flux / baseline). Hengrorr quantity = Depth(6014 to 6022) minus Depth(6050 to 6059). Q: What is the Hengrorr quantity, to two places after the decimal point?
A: 0.11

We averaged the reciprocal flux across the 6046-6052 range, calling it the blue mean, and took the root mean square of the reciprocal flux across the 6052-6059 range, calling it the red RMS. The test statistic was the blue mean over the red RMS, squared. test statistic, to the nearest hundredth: 1.03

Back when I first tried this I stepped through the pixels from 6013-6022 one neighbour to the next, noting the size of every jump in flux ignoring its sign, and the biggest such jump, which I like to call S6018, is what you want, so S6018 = 0.019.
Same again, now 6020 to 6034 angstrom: 0.040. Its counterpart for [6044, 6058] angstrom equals 0.036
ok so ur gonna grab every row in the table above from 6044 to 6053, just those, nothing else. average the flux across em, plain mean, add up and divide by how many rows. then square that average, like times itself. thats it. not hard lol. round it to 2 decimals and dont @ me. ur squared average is 0.68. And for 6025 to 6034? 0.72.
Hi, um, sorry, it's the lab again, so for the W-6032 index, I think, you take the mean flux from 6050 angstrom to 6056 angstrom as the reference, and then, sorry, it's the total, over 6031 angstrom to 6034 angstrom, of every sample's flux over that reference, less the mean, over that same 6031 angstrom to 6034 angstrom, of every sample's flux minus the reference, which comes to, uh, 2.08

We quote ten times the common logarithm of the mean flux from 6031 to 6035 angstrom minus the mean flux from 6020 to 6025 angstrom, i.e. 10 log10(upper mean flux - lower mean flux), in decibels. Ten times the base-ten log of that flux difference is -11.2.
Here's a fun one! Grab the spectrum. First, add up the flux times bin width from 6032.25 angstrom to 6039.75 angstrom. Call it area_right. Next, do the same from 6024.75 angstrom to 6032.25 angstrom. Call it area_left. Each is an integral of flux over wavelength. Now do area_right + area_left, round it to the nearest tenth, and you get 12.1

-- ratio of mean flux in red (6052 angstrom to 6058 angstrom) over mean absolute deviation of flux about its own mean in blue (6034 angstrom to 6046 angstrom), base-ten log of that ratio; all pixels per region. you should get 1.18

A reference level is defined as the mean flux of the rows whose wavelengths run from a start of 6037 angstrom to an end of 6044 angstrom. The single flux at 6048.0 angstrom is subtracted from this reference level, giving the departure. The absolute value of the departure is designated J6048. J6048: 0.11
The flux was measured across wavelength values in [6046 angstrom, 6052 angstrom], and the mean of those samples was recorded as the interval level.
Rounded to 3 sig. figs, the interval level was 0.825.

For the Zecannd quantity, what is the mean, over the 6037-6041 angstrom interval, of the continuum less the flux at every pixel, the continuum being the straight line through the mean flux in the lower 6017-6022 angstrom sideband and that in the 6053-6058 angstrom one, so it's 0.11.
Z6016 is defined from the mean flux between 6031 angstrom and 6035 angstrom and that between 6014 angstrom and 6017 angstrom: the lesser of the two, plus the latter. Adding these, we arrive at 1.45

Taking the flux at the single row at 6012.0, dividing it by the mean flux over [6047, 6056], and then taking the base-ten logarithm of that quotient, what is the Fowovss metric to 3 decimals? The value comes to -0.016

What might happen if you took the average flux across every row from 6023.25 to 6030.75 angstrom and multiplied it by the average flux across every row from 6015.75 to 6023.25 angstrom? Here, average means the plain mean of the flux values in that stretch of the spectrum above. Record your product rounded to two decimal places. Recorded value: 0.63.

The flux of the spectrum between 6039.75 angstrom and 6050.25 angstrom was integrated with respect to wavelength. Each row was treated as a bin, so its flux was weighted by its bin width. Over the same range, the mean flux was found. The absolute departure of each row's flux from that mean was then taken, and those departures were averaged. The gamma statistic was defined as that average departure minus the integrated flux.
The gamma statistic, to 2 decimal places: -8.37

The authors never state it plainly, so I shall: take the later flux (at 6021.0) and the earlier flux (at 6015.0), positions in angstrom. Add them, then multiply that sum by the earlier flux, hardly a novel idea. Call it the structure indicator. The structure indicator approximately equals 1.07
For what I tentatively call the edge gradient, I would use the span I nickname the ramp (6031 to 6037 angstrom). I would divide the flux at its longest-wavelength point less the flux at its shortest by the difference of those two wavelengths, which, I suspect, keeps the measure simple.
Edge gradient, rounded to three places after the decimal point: -0.025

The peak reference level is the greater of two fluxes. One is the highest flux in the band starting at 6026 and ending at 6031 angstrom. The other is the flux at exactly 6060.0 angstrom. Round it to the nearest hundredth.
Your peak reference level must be 0.88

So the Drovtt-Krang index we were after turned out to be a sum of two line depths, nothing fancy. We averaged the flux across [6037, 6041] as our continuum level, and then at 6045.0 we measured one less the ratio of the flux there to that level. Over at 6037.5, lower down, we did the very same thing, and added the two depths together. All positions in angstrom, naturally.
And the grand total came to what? -0.20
